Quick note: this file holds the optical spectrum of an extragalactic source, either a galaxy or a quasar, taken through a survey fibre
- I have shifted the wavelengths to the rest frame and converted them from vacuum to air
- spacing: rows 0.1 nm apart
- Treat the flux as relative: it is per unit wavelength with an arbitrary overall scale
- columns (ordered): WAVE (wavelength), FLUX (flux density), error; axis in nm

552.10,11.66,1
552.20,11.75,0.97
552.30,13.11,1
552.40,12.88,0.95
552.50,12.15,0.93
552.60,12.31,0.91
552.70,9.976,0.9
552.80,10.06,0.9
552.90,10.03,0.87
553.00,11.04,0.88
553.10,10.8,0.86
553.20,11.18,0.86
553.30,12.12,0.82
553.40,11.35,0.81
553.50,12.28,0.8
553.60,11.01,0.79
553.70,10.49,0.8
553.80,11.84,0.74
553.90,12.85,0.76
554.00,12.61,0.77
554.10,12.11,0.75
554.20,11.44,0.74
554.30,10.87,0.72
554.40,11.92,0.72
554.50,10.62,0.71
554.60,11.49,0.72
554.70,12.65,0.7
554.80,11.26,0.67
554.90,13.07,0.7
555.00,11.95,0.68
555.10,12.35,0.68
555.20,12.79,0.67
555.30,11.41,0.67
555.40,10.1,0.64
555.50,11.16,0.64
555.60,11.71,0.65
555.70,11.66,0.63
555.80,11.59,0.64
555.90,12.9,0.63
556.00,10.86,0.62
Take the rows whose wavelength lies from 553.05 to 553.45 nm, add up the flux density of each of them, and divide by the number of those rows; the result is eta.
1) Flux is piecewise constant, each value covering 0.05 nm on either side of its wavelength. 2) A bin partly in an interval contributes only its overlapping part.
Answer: 11.4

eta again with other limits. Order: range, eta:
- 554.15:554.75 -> 11.5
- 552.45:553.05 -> 10.9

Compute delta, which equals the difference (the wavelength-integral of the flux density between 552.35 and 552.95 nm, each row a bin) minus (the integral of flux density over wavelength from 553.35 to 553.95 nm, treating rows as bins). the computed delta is -0.2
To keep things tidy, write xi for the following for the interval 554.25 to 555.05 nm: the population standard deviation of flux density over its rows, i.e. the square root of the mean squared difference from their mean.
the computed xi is 0.79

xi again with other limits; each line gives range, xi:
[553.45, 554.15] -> 0.79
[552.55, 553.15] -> 0.83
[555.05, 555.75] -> 0.80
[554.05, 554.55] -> 0.58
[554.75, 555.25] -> 0.64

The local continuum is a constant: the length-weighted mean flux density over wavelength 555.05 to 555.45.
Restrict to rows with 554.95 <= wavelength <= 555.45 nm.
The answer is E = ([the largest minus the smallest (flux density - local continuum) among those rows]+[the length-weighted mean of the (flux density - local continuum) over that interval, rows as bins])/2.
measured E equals 1.4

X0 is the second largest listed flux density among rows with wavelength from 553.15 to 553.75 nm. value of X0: 12.12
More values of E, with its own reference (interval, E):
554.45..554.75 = 1.0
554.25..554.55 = 0.4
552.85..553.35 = 0.7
